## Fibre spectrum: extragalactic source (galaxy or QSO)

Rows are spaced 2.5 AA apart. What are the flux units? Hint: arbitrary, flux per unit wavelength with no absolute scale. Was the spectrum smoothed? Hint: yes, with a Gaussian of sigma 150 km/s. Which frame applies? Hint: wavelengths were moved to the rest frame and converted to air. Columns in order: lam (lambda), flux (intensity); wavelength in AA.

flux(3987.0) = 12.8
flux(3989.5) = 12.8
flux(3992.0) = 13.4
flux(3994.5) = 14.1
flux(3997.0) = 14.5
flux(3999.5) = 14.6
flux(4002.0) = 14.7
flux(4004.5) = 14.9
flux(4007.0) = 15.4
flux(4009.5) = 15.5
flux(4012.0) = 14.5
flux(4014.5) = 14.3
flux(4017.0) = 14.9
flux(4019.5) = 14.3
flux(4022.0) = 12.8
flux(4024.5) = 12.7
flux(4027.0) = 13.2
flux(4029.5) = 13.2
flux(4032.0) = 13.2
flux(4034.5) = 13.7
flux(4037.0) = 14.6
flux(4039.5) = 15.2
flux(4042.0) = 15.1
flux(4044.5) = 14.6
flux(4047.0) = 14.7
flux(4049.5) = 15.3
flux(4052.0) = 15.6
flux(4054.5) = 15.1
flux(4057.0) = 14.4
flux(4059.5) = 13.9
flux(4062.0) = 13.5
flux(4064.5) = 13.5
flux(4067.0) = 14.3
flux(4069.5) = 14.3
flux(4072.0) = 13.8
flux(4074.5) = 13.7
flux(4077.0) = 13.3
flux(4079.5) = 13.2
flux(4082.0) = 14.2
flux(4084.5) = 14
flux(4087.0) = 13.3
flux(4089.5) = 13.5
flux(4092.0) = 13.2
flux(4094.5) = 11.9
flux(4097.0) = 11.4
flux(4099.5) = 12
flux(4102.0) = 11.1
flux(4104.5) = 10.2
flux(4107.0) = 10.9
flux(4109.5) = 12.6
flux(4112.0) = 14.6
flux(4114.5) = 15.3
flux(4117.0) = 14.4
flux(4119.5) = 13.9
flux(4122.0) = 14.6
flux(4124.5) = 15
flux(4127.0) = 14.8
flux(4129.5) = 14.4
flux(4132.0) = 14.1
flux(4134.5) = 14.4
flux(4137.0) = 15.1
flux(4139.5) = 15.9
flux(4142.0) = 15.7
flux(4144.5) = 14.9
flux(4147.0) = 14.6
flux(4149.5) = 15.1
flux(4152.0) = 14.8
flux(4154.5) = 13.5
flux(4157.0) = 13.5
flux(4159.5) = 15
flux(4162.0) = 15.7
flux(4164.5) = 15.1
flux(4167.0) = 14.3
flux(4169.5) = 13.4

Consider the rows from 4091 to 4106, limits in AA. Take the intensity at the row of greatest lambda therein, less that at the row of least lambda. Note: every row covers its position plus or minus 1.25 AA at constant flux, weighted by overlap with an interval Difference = -3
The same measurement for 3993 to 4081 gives -1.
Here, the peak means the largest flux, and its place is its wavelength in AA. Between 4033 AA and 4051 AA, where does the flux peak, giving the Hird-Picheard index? 4049.5 AA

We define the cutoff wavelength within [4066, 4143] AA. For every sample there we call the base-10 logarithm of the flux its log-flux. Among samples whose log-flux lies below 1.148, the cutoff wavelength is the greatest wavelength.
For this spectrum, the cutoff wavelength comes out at 4119.5 AA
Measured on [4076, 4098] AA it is 4097.0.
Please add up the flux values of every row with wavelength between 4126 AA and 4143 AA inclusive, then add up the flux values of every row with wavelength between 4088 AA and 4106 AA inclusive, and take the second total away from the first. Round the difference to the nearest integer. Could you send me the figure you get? 21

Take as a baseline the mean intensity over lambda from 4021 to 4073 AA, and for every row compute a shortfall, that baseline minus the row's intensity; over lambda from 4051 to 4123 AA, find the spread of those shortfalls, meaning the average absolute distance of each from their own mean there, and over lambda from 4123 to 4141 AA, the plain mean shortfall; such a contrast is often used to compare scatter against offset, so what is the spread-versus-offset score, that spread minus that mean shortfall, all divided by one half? 3.4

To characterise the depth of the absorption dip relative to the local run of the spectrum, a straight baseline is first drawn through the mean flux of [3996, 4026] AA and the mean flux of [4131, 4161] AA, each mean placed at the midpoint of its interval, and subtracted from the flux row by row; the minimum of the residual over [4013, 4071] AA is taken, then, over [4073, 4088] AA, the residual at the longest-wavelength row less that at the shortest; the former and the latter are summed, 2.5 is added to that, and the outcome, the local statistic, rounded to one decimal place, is 0.3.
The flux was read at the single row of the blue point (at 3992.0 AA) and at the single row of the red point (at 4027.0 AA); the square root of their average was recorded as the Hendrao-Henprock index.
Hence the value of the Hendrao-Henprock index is 3.65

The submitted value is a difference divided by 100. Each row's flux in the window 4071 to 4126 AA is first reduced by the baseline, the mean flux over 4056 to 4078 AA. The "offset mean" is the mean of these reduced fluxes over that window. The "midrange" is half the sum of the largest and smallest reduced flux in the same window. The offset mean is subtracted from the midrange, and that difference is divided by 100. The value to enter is -0.0044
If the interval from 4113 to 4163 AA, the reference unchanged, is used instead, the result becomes -0.0003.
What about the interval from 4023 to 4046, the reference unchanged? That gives 0.0001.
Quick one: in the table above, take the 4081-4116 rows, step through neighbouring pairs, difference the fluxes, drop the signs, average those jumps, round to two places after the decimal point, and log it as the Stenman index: 0.82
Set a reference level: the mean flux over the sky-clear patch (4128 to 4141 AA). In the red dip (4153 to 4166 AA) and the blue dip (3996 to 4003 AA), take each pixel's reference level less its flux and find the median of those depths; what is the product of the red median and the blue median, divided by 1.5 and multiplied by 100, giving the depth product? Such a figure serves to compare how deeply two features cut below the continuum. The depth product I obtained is -3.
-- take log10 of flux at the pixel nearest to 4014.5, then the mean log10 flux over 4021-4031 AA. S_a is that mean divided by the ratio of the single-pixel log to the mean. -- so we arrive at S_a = 1.07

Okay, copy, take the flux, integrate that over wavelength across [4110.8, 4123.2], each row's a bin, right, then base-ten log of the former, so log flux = 2.26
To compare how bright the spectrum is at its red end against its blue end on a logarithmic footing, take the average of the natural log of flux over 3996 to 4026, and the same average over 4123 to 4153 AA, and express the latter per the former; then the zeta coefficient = 1.01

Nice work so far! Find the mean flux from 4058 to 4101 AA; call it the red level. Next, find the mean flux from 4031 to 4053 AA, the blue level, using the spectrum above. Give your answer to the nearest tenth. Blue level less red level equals 1.3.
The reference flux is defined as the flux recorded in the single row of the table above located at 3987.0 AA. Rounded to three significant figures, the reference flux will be 12.8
